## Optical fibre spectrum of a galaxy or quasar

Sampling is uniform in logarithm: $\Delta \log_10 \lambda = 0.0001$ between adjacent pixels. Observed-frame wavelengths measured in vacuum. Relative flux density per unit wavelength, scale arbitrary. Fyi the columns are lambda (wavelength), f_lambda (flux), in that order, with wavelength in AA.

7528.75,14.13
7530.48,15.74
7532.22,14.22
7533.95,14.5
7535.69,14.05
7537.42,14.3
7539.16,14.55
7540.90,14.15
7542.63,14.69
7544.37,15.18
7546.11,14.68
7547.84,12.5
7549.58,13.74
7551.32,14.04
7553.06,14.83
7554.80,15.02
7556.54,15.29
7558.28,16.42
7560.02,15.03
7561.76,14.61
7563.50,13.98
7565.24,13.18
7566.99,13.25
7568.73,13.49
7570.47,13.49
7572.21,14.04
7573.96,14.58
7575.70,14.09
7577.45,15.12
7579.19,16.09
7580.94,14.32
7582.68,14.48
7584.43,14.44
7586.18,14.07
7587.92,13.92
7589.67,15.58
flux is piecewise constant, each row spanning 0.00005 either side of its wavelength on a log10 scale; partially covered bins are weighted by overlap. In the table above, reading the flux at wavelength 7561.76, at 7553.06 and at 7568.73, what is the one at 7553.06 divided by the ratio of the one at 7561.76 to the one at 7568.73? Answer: 13.7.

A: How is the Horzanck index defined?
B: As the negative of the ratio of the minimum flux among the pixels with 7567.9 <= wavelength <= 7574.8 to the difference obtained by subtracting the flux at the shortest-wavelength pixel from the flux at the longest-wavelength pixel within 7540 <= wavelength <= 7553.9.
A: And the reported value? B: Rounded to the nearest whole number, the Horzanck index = -20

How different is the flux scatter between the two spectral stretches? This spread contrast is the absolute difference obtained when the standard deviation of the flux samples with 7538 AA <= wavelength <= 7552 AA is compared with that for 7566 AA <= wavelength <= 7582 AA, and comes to 0.08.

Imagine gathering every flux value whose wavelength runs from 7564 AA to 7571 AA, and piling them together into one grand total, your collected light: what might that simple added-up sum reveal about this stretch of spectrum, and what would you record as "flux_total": 53.4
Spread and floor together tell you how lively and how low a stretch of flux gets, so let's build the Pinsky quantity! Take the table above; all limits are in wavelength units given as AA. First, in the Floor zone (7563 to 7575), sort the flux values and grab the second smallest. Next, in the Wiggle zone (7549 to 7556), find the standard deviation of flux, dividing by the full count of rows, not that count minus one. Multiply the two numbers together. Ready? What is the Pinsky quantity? 7.1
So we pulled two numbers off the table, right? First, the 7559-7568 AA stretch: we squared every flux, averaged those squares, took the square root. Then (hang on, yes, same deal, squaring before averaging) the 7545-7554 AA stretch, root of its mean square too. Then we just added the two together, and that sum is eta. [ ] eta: 28.0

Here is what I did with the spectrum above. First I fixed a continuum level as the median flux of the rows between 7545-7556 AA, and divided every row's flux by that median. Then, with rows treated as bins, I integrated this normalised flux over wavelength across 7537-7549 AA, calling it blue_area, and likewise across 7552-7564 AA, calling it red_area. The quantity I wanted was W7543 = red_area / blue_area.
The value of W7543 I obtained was 1.05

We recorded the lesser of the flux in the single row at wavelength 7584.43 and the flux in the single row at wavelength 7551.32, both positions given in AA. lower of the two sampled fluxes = 14.0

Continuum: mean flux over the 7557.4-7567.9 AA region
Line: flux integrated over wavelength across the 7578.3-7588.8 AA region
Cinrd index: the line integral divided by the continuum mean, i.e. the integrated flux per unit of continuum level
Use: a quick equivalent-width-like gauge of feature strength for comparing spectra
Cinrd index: 10.6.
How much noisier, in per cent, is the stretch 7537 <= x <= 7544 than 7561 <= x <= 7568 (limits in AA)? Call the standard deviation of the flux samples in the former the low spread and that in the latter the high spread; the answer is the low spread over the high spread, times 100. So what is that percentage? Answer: 36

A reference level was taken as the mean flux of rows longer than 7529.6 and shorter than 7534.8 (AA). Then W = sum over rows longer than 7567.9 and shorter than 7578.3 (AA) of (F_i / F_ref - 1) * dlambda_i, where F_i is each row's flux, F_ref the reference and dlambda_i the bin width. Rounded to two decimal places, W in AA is -0.48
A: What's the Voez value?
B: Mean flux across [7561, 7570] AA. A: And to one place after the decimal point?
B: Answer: 13.7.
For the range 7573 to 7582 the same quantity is 14.8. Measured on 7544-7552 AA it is 14.0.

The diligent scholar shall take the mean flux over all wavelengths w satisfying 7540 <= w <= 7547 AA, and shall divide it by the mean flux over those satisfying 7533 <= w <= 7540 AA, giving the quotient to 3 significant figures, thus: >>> 1.02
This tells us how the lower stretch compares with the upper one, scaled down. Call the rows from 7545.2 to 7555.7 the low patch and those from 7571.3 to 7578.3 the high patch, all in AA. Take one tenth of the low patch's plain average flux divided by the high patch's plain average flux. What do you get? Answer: 0.098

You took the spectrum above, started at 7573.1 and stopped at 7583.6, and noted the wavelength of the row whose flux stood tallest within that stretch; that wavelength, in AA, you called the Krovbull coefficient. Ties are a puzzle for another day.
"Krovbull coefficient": 7579.19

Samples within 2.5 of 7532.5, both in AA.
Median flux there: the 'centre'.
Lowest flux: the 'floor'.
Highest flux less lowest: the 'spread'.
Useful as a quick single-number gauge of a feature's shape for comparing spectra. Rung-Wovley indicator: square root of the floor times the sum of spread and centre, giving 15.1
